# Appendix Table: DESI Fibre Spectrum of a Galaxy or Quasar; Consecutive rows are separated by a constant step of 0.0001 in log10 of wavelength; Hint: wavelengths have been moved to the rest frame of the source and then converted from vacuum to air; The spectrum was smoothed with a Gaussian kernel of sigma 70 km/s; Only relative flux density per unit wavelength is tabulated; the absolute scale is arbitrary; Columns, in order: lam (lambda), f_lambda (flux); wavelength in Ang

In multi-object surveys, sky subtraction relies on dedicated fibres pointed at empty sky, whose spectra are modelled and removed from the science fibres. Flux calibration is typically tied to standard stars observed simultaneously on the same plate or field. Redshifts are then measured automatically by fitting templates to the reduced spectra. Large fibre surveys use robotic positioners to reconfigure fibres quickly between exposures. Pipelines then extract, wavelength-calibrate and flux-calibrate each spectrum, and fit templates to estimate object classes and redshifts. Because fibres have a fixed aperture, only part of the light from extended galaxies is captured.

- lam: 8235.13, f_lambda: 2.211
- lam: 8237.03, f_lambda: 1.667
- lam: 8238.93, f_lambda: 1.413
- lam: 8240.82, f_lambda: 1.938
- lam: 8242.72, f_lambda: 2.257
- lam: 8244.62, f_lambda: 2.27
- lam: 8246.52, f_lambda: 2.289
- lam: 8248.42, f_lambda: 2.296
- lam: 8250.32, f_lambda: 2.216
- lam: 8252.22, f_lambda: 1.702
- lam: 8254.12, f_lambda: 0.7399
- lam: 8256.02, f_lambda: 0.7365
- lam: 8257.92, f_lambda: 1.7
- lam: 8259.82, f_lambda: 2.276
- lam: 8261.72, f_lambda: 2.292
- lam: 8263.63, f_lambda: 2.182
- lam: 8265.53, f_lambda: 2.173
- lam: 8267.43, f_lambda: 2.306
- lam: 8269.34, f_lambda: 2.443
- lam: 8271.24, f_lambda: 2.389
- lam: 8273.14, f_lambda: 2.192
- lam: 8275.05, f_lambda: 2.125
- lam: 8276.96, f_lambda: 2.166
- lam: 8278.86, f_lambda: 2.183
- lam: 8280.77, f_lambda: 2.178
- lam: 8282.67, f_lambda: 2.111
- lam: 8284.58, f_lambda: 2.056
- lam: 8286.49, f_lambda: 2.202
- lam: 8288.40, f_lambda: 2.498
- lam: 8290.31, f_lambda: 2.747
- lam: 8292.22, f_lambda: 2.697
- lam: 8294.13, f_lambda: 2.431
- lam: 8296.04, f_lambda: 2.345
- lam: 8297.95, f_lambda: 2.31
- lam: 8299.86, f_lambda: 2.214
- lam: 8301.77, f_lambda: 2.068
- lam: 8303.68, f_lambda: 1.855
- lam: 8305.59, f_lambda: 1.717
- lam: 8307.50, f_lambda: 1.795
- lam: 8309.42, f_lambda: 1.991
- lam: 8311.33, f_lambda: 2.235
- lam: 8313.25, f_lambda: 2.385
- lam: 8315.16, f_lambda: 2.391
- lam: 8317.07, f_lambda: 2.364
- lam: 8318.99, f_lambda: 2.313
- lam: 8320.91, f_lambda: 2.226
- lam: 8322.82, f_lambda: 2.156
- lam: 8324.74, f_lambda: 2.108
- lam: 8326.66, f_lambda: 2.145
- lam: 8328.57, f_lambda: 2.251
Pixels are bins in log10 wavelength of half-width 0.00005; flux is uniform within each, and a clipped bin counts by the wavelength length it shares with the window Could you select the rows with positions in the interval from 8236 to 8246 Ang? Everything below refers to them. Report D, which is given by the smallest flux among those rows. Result 1.413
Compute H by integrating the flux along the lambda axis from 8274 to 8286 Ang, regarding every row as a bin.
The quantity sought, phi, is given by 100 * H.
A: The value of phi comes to 2566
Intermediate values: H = 25.7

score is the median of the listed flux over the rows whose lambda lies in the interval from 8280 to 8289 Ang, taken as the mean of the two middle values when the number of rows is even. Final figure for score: 2.18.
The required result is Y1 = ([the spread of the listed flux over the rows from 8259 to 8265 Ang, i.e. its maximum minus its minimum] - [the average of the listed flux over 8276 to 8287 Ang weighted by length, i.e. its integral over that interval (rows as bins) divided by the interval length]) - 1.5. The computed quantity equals -3.5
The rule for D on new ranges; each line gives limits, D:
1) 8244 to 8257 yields 0.7365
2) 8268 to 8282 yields 2.125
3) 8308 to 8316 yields 1.991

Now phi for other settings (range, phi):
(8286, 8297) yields 2747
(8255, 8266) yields 2061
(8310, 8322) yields 2769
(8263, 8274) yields 2515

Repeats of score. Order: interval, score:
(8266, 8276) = 2.31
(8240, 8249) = 2.27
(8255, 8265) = 2.18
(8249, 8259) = 1.70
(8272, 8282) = 2.18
